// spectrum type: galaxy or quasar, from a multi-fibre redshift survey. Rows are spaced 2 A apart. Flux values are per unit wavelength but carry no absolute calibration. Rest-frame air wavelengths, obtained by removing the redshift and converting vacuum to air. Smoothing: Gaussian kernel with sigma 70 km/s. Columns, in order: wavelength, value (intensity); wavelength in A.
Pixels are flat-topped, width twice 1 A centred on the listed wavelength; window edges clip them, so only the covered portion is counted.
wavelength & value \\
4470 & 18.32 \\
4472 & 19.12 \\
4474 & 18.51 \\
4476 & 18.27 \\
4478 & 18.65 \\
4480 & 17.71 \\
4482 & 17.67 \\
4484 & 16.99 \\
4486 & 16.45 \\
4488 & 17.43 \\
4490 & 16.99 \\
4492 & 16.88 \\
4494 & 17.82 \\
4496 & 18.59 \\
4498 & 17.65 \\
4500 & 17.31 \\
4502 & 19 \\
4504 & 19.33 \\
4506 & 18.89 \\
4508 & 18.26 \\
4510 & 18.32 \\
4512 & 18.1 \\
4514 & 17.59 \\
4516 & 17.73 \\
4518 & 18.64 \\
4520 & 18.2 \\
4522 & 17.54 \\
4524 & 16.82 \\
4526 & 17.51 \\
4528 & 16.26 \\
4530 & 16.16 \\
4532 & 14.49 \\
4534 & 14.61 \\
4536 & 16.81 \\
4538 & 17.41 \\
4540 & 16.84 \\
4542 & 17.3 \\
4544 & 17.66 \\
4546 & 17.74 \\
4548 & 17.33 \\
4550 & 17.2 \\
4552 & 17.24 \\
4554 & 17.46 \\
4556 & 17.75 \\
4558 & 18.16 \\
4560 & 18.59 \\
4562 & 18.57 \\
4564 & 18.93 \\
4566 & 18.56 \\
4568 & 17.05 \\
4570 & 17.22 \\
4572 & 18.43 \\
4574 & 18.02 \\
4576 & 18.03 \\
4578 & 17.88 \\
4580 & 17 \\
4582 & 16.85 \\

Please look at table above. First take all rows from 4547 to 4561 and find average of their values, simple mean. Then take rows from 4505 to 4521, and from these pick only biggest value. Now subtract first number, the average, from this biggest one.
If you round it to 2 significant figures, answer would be 1.2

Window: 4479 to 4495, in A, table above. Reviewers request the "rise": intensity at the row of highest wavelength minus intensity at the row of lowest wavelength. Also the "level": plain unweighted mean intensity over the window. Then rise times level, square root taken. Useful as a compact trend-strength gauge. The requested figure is 1.4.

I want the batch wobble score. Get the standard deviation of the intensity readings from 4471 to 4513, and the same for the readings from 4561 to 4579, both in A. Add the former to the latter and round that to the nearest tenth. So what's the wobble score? 1.4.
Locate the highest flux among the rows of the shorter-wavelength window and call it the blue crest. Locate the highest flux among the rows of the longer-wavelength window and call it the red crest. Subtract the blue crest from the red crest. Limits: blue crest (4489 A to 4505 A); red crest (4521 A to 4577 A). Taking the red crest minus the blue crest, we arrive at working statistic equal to -0.40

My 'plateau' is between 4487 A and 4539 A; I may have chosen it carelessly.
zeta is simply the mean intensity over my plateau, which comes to 17.5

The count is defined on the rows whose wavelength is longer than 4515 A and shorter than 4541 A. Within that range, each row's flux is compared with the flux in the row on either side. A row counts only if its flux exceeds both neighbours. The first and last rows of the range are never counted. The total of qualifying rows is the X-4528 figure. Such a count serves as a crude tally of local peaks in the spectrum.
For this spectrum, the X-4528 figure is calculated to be 3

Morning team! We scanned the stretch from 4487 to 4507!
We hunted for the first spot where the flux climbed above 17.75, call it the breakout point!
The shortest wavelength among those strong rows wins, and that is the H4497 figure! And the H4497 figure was 4494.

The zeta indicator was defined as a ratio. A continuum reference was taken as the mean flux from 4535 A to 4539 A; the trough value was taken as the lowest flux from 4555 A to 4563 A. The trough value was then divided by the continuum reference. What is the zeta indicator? 1.04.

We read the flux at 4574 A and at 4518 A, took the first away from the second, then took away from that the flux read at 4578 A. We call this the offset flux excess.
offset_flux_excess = -17.3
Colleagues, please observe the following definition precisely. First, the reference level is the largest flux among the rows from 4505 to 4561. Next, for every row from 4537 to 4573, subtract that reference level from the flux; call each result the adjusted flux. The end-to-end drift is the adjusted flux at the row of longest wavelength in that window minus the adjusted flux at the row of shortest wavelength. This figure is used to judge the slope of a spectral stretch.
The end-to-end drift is 1.0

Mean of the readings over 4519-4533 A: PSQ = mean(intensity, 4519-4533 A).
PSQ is 16.71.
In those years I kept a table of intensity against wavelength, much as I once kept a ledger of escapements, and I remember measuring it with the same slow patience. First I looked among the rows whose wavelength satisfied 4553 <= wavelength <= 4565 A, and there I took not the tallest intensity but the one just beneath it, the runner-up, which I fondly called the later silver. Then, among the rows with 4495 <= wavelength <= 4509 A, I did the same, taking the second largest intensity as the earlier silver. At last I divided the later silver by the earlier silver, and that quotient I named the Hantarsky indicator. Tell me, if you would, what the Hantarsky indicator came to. 0.98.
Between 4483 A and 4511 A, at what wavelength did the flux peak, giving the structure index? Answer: 4504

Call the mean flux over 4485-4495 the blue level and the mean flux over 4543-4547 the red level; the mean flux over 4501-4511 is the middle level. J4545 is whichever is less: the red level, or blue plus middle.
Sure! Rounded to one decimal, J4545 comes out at 17.7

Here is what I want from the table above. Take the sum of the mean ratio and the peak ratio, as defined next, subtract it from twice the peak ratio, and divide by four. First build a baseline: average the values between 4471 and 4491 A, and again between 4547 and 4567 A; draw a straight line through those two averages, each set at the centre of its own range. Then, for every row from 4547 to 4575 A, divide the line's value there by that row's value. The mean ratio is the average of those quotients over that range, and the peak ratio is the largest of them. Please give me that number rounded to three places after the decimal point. 0.012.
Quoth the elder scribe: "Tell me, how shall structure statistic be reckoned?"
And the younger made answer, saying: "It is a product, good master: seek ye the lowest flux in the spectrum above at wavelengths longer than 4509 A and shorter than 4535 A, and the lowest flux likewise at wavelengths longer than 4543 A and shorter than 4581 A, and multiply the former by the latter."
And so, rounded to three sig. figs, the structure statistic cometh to 246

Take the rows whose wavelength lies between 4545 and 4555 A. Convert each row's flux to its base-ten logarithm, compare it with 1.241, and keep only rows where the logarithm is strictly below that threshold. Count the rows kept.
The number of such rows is 3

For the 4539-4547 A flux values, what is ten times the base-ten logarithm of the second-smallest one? 12.4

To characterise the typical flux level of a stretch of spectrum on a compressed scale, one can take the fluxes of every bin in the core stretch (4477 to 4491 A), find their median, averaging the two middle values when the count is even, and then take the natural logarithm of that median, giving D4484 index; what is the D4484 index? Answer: 2.86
